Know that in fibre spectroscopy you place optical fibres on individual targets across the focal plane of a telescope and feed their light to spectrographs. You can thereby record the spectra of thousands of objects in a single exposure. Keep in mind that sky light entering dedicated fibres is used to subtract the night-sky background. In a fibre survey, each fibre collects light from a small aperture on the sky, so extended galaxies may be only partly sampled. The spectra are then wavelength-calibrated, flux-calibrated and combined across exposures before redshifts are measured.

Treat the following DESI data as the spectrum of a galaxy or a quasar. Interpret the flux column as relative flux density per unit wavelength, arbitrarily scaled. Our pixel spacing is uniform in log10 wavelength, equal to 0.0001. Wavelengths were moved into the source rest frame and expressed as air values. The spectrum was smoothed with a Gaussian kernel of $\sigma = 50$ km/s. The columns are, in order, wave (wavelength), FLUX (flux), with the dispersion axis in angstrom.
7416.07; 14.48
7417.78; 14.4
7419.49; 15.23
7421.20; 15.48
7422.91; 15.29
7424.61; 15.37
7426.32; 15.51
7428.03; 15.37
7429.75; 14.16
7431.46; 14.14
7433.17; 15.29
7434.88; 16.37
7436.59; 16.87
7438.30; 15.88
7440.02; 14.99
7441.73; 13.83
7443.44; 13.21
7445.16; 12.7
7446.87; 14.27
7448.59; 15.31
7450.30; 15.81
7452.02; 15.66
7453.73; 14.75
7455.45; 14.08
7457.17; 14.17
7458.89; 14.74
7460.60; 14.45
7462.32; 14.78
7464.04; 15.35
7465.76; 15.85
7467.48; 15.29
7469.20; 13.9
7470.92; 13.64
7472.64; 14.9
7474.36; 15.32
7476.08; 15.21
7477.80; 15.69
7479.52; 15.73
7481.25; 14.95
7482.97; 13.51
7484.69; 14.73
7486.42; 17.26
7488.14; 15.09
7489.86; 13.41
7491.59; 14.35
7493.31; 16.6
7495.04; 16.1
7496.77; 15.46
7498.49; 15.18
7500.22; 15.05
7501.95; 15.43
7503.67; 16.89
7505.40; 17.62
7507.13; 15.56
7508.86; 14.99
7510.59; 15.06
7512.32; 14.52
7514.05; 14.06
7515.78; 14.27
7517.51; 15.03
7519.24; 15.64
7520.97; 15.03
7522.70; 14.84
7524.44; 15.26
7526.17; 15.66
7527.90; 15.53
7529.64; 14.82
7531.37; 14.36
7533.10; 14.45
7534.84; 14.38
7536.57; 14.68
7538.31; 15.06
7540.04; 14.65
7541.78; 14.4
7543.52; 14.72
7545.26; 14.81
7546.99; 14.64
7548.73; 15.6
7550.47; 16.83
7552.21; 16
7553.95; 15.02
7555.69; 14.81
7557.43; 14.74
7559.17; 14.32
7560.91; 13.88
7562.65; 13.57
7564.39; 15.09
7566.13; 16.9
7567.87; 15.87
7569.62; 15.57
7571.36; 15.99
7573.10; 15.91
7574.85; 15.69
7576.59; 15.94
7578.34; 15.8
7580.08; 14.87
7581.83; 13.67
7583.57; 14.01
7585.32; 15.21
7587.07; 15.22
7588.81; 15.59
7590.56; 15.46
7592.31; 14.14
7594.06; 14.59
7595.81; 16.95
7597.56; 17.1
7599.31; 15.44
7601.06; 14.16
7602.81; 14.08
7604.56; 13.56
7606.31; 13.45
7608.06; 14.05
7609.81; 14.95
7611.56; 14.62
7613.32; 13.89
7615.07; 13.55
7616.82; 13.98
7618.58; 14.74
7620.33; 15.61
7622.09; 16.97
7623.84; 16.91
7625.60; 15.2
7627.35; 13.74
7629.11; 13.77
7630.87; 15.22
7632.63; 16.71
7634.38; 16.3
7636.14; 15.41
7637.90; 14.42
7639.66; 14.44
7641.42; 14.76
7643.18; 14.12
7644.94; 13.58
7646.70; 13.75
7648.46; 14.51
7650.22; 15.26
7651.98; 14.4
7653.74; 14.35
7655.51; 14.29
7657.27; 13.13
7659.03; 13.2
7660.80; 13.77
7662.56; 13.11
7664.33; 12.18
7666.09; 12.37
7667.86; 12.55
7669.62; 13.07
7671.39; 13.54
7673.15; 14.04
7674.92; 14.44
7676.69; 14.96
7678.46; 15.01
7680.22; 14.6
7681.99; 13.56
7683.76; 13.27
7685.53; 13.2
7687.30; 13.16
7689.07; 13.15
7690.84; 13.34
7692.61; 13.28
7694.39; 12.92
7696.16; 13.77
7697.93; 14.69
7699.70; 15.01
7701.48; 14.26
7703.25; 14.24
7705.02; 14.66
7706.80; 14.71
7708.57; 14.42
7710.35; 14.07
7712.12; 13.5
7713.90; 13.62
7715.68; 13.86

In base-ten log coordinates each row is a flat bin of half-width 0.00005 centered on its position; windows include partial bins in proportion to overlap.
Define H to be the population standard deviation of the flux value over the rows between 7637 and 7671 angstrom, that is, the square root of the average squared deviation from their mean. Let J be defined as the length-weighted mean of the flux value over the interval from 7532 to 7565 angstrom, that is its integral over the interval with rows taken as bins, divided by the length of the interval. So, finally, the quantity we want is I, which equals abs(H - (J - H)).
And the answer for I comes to 13.14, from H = 0.84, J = 14.8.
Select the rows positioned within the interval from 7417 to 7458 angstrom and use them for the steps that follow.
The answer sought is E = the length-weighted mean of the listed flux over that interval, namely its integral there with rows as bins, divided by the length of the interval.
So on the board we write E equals 14.9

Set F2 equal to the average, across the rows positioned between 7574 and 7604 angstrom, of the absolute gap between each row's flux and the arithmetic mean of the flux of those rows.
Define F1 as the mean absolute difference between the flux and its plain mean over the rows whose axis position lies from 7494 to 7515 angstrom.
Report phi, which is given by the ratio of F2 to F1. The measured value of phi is 1.12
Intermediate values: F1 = 0.699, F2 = 0.79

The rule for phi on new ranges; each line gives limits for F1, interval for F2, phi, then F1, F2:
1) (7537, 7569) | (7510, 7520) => 0.72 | 0.666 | 0.48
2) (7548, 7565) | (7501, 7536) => 0.86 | 0.722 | 0.62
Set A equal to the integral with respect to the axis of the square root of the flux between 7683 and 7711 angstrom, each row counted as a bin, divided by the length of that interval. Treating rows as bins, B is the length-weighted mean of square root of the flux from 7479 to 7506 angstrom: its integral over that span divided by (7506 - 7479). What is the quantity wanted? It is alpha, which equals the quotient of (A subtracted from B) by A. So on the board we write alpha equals 0.05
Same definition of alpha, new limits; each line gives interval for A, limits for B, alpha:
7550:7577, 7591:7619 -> -0.03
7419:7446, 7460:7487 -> 0.00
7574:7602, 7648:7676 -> -0.05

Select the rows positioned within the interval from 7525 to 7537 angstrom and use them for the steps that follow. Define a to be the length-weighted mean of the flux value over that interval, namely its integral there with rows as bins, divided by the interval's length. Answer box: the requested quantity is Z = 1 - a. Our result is -13.87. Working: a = 14.9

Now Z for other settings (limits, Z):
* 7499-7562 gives -14.07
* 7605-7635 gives -13.89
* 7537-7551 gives -14.03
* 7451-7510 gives -14.17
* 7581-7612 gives -13.80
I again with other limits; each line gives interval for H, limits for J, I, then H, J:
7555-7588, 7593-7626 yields 13.15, 0.89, 14.9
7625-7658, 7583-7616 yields 12.96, 0.89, 14.7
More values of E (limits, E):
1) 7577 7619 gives 14.7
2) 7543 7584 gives 15.2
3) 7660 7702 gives 13.6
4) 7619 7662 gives 14.7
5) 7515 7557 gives 15.0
